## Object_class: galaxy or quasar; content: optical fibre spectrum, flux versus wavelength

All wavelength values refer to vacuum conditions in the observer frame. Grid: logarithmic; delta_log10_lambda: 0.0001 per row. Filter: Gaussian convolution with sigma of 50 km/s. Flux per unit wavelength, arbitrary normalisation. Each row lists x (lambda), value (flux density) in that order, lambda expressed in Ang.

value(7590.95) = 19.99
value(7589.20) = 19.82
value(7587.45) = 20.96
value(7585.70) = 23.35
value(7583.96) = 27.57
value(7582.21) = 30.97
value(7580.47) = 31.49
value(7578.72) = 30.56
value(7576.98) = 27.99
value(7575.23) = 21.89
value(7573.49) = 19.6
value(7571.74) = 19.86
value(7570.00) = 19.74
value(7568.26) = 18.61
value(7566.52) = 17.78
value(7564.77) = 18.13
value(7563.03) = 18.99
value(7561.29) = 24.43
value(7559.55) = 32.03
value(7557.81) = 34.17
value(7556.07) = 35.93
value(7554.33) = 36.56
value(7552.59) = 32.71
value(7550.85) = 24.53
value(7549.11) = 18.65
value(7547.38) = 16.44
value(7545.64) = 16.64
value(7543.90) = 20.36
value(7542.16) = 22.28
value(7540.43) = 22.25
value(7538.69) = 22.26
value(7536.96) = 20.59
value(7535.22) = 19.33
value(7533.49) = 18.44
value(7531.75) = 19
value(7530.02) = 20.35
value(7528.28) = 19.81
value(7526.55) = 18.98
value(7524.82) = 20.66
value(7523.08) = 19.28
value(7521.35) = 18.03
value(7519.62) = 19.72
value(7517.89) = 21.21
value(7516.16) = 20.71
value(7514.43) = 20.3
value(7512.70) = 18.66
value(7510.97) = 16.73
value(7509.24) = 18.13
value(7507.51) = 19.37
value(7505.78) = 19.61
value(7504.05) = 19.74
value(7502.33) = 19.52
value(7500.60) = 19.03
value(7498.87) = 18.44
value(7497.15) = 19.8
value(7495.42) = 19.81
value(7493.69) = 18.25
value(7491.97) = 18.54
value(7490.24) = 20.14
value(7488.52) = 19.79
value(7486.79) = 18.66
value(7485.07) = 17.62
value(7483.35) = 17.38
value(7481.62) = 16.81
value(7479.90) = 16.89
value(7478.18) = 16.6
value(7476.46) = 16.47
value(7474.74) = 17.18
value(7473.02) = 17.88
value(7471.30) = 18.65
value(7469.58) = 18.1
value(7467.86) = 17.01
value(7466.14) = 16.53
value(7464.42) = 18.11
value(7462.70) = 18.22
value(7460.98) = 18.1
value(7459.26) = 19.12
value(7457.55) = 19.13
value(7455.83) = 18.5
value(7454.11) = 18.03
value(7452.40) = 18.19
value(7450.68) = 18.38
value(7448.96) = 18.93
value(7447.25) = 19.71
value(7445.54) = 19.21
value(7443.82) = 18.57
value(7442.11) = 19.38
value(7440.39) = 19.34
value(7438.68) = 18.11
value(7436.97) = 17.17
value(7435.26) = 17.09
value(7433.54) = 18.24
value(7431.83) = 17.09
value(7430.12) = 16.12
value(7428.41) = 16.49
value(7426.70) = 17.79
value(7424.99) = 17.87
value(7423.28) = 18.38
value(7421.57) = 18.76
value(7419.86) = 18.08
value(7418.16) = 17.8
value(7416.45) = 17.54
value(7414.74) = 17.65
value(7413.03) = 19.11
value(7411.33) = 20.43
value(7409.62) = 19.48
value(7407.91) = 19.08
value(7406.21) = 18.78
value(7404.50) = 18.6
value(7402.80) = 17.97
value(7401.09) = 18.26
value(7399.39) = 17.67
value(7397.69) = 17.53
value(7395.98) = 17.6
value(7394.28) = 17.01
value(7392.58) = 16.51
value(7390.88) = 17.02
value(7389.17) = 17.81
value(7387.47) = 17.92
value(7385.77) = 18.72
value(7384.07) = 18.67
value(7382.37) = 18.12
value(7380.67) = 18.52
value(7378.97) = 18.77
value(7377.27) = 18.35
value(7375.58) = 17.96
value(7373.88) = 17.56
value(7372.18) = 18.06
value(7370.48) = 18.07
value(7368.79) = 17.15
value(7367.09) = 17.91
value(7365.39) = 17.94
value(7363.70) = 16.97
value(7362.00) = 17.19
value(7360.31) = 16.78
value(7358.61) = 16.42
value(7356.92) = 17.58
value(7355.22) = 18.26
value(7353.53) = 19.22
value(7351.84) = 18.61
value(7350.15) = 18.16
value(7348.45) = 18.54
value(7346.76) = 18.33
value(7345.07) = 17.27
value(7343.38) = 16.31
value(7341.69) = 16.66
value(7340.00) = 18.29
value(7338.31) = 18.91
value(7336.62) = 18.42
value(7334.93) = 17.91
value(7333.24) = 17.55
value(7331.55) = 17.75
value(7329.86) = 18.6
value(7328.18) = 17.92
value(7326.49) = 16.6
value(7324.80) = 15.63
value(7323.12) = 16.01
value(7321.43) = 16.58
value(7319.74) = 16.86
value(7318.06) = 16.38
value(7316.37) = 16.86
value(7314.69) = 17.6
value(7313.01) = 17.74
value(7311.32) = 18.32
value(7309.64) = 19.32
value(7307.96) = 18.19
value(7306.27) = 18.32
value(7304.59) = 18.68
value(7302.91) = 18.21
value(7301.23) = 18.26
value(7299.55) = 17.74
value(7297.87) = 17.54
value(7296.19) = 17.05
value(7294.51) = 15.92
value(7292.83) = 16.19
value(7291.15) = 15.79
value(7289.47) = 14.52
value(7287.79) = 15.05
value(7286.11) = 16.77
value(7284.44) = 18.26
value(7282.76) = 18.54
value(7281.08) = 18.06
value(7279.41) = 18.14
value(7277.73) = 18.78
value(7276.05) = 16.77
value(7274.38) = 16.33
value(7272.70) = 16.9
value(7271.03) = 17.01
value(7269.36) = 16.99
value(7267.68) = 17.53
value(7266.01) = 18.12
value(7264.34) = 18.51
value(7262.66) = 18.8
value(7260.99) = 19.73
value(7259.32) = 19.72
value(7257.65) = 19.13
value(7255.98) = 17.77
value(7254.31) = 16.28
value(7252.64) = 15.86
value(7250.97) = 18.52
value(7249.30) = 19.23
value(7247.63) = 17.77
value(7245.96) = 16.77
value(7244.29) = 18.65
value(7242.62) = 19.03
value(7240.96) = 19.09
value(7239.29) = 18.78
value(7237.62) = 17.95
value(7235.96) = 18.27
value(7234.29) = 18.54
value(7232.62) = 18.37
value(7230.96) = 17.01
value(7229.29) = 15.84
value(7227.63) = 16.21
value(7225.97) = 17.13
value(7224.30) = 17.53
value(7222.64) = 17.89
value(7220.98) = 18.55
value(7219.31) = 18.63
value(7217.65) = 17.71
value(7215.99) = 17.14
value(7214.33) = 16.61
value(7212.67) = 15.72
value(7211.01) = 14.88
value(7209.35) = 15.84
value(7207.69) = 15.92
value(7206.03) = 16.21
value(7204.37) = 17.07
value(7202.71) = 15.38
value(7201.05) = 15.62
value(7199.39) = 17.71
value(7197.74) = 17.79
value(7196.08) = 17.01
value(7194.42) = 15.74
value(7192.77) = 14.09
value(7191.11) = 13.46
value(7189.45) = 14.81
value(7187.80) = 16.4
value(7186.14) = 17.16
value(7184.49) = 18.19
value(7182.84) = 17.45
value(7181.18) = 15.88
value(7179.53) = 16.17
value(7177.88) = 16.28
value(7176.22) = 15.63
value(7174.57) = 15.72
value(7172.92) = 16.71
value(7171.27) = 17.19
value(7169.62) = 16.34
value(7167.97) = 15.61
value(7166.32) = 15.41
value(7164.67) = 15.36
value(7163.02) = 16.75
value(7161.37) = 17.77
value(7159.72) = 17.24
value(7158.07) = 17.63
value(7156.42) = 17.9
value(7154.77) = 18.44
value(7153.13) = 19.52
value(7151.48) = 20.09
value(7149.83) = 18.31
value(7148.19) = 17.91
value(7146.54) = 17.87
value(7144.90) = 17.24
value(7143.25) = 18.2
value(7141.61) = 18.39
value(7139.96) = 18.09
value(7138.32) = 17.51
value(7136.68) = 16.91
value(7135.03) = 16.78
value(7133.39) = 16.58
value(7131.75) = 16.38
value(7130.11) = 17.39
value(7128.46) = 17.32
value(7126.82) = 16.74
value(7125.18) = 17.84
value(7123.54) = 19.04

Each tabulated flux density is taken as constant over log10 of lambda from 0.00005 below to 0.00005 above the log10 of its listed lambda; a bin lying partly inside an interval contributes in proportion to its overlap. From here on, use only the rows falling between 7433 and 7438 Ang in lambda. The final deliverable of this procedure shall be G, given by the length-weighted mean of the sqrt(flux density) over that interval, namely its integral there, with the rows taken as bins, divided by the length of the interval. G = 4.18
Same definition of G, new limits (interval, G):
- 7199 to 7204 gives 4.02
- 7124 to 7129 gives 4.18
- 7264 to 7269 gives 4.23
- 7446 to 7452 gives 4.35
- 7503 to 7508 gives 4.43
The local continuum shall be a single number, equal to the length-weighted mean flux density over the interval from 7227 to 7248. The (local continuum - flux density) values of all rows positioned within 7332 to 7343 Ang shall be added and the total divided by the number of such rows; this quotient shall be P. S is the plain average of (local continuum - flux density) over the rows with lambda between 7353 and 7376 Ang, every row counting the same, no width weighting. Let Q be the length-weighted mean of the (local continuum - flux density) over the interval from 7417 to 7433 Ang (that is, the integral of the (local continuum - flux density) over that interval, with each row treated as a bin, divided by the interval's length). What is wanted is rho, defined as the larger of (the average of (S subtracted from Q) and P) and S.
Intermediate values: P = -0.07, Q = 0.3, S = 0.24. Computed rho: 0.24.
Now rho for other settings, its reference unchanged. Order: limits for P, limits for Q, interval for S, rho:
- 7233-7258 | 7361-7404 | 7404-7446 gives 0.10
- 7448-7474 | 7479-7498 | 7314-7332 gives 0.90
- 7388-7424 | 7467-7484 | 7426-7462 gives 0.33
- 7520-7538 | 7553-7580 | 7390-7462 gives -0.30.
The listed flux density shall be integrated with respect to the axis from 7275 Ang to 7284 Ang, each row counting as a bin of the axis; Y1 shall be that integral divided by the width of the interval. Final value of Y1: 18.0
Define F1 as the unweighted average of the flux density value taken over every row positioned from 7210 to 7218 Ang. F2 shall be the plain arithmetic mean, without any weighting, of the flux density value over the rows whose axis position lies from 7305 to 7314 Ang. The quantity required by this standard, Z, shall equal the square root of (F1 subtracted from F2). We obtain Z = 1.4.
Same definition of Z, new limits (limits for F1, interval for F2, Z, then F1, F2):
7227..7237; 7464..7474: 0.6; 17.4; 17.7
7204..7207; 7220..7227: 1.1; 16.6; 17.8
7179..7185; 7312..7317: 0.7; 16.9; 17.4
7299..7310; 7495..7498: 1.2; 18.4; 19.8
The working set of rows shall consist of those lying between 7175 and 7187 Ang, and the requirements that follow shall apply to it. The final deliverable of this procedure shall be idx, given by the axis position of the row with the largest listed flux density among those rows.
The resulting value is 7184.49 Ang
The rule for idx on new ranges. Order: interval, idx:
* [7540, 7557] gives 7554.33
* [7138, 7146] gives 7141.61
